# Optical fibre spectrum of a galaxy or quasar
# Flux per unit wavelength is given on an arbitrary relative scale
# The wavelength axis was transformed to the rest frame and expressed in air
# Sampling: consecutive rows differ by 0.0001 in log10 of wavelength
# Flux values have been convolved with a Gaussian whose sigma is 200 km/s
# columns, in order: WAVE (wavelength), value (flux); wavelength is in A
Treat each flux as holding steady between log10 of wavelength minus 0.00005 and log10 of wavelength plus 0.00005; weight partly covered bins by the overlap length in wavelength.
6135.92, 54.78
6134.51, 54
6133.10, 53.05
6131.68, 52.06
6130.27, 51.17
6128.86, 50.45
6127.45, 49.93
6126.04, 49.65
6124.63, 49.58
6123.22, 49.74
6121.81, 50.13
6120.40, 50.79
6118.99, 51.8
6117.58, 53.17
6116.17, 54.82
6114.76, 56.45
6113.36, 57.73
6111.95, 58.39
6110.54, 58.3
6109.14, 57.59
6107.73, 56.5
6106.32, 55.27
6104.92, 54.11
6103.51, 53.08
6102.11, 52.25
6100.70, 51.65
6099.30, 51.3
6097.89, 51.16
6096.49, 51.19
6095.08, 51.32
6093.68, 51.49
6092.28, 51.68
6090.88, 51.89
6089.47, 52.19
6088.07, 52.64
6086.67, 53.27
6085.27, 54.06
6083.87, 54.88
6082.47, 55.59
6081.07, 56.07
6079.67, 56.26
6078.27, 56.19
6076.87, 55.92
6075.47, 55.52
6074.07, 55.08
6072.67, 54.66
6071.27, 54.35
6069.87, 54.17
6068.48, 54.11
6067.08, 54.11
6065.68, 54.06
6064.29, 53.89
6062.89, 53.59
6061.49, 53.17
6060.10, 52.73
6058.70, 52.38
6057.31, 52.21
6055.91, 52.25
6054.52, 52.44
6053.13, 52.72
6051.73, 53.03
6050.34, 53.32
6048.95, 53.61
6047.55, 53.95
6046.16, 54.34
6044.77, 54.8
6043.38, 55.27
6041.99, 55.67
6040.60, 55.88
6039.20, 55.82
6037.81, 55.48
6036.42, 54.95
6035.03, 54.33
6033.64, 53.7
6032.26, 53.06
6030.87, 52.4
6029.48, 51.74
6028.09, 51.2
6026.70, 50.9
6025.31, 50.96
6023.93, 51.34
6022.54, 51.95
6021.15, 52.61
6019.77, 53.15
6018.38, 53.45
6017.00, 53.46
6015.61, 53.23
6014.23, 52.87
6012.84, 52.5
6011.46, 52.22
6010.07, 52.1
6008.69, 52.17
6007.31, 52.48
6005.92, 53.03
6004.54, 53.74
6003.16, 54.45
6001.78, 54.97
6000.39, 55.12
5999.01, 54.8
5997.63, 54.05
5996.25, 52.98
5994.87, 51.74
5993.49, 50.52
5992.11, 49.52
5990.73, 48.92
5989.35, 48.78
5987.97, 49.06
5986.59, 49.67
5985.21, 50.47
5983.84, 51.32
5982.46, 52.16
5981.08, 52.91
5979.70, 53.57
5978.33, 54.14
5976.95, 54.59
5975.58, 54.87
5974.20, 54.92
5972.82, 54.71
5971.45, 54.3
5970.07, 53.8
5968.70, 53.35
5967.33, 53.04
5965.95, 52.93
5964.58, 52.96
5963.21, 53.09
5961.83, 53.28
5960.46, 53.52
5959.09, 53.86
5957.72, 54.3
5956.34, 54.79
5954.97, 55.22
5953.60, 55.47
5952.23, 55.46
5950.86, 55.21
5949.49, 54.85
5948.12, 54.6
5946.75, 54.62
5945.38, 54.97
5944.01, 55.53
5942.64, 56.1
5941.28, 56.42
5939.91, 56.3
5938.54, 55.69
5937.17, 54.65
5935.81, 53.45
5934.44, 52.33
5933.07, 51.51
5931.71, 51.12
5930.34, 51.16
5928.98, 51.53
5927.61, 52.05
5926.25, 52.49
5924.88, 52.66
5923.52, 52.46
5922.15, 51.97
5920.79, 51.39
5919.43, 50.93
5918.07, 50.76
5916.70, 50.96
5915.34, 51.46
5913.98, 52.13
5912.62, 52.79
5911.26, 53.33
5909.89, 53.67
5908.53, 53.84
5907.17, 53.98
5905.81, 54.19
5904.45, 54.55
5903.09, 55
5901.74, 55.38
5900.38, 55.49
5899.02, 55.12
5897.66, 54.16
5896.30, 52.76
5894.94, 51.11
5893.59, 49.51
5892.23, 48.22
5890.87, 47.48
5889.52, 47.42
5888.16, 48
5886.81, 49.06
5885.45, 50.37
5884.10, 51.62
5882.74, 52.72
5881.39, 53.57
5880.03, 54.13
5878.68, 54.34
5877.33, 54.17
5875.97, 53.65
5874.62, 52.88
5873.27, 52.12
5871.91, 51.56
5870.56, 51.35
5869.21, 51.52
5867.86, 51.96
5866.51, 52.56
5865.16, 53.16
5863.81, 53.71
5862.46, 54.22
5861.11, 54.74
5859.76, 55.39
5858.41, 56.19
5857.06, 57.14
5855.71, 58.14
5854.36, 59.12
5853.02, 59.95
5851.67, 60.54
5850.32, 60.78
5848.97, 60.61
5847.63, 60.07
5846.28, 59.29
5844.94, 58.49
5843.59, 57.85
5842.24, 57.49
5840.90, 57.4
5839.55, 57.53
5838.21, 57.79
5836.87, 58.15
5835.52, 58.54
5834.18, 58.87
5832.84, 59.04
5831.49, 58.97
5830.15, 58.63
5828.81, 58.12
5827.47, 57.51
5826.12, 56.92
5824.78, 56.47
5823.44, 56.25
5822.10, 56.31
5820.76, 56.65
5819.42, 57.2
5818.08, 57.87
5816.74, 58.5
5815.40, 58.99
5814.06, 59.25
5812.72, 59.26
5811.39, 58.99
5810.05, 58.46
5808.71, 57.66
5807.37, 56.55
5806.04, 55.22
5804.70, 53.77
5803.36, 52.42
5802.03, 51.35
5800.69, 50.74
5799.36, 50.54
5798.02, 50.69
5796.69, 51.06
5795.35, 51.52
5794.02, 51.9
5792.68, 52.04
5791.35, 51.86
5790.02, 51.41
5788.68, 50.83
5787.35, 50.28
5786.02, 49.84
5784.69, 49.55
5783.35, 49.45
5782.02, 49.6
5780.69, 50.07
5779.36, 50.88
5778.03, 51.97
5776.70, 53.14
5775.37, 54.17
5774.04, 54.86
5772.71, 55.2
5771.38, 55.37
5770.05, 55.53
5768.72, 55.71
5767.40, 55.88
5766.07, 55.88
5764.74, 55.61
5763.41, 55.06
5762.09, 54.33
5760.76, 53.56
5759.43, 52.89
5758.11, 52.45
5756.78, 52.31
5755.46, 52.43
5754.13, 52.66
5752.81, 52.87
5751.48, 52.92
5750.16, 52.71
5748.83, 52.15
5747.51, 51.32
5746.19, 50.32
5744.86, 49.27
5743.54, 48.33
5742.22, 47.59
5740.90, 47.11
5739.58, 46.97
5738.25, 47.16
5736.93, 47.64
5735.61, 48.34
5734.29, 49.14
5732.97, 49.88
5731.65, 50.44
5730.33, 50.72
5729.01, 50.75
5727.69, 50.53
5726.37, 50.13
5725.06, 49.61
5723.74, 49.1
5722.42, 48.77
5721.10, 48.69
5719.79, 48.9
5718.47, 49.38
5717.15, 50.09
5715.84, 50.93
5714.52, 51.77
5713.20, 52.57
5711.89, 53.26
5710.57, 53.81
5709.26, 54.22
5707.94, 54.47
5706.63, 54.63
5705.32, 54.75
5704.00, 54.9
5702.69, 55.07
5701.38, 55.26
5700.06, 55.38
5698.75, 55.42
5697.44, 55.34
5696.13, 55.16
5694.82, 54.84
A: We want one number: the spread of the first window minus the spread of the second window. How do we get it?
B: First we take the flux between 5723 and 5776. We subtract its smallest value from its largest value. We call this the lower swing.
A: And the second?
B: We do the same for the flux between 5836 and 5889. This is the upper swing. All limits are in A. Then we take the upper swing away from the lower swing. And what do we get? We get -4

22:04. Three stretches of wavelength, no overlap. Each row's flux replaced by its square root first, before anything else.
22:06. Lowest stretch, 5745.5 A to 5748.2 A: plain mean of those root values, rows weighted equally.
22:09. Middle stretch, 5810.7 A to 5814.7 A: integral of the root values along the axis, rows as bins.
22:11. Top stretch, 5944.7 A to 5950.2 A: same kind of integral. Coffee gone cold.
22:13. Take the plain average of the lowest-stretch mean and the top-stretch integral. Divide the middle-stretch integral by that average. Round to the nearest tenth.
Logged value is 1.3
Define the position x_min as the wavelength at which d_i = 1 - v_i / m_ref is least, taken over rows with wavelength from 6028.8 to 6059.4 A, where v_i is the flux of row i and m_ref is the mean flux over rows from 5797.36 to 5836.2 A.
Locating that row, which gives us 6040.60 A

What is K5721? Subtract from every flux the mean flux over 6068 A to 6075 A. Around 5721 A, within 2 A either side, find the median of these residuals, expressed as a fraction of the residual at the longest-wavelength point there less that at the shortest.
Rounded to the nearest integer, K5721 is 44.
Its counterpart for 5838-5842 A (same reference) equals -8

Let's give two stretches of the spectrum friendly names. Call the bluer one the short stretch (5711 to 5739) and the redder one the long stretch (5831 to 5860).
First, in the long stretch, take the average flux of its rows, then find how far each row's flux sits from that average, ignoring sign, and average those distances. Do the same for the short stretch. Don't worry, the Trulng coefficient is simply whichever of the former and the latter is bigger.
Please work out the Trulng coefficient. 1.2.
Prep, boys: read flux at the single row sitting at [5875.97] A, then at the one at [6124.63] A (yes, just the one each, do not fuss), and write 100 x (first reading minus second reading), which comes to 407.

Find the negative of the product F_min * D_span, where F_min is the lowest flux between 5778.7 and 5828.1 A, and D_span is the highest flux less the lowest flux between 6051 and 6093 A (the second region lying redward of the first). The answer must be -226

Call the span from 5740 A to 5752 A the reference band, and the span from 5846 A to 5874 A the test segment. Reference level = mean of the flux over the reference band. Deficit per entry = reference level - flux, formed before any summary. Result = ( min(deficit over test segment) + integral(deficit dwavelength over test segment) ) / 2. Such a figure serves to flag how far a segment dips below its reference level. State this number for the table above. -86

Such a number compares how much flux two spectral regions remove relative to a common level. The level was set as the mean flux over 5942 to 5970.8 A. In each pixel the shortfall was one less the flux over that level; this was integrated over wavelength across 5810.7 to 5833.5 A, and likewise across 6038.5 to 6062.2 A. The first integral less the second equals -1.8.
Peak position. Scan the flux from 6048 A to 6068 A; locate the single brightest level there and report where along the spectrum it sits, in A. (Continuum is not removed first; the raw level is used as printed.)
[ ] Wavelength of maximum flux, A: 6067.08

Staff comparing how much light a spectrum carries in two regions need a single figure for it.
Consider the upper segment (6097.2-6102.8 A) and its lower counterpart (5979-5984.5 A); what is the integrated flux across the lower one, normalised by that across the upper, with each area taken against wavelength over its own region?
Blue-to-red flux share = 1.00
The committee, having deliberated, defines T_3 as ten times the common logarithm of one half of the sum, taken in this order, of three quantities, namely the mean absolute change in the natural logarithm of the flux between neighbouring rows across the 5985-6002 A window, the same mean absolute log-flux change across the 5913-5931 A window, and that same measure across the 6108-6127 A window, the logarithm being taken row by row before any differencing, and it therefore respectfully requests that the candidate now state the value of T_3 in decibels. -17.5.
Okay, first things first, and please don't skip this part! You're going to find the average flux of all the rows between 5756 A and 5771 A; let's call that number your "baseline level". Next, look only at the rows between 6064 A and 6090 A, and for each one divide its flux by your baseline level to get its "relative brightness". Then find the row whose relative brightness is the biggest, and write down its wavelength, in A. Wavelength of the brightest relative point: 6079.67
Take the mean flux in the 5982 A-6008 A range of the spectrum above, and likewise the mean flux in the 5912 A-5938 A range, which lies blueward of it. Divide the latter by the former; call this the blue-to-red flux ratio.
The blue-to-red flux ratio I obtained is 1.00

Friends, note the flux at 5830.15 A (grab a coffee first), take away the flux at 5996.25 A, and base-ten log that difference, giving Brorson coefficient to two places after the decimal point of 0.75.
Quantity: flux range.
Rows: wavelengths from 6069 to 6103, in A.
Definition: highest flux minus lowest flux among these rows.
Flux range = 5.1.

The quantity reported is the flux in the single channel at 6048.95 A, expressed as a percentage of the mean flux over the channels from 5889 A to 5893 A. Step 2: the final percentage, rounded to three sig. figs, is 112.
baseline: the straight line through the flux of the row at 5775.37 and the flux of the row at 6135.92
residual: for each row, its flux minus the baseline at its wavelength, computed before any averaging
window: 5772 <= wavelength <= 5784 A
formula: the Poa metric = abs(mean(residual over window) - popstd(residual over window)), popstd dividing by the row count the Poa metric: 4.2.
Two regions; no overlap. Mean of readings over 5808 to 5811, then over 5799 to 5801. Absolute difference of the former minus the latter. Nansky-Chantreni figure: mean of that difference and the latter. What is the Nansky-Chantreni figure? 29.0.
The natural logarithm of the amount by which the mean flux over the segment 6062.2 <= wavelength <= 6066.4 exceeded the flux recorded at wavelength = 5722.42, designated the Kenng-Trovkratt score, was 1.6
